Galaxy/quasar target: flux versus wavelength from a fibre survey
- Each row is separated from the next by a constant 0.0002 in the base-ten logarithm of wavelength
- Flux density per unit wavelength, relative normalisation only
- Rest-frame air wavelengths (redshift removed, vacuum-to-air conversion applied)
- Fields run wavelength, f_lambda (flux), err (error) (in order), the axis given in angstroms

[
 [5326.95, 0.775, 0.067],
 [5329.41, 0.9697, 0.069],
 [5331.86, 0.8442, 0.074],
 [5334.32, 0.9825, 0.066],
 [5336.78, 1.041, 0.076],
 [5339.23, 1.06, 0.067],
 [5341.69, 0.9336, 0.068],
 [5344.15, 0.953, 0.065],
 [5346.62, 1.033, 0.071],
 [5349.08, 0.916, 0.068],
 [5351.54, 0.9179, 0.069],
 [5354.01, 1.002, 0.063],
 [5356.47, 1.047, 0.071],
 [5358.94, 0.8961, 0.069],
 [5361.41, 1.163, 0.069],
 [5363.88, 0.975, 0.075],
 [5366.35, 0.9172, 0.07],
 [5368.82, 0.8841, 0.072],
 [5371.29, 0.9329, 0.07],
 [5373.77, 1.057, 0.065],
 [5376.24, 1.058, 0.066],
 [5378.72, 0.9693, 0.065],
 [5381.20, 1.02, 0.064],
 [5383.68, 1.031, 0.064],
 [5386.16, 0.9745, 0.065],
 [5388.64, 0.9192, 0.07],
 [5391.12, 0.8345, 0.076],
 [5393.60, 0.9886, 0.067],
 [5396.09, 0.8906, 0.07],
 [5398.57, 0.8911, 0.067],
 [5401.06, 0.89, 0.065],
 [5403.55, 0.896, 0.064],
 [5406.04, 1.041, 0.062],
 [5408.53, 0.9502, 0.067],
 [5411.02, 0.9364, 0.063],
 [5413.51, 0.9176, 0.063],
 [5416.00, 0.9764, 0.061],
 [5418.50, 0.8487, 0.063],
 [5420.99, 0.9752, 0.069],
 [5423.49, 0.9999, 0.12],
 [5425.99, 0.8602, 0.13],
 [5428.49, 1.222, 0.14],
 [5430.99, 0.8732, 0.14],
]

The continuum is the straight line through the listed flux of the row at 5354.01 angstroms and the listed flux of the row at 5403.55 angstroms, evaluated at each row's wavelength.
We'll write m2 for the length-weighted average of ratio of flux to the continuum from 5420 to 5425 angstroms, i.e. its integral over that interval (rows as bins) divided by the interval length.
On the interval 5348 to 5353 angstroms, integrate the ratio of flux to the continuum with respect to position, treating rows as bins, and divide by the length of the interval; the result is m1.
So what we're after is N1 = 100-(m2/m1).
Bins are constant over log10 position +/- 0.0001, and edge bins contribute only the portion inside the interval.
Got 98.74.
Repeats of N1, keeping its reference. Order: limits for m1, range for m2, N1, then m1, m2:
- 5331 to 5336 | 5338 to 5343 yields 98.91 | 0.89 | 0.97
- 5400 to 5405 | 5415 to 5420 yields 98.95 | 1.00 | 1.05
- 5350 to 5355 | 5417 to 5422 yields 98.89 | 0.95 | 1.06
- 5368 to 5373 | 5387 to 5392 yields 99.00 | 0.96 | 0.96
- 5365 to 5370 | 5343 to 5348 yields 98.95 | 0.93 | 0.97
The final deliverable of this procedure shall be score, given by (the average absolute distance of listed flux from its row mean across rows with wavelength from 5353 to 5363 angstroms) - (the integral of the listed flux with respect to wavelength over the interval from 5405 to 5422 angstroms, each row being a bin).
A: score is -16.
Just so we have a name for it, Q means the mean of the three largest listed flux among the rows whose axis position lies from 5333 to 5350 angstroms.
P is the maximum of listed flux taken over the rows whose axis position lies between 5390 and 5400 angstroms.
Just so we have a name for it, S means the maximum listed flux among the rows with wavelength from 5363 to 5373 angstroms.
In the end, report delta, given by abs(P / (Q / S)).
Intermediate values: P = 0.9886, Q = 1.04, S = 0.975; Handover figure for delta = 0.92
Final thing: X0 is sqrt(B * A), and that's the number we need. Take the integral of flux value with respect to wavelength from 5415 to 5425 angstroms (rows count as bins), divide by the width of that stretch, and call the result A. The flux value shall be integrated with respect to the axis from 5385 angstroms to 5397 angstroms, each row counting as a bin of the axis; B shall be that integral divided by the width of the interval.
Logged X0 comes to 0.93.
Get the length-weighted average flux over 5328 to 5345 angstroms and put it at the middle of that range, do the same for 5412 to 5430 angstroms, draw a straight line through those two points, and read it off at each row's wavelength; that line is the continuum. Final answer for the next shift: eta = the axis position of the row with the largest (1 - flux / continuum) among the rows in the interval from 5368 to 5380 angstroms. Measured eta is 5368.82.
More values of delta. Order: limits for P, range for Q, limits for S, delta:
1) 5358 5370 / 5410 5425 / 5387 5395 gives 1.17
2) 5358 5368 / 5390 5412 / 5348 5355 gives 1.17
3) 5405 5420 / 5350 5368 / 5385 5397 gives 0.96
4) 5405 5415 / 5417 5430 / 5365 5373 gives 0.91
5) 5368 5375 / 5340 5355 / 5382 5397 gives 1.09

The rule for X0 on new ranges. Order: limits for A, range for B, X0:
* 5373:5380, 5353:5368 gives 1.01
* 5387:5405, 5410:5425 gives 0.92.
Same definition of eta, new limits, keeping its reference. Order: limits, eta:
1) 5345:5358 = 5349.08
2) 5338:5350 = 5349.08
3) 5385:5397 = 5391.12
